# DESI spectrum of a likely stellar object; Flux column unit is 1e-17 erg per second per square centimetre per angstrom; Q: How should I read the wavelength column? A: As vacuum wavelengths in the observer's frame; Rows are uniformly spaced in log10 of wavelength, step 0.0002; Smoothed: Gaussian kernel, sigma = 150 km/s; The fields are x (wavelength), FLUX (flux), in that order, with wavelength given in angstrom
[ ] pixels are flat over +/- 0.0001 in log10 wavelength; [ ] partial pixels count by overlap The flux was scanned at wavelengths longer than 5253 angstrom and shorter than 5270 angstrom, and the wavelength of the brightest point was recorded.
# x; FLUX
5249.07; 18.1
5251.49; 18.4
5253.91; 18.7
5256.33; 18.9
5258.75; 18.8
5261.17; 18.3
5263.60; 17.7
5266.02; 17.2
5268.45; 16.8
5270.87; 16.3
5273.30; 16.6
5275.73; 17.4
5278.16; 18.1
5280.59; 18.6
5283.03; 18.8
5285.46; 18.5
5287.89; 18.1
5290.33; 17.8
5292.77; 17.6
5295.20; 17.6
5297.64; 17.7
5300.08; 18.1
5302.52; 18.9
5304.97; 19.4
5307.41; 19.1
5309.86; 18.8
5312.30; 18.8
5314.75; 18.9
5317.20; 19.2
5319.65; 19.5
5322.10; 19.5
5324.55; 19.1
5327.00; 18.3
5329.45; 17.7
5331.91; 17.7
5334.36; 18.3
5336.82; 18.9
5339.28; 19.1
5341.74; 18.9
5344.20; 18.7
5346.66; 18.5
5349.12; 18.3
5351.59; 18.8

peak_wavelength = 5256.33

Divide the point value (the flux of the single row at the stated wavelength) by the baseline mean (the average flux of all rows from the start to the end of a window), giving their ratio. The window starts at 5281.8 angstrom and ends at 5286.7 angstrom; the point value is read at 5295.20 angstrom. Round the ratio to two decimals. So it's 0.94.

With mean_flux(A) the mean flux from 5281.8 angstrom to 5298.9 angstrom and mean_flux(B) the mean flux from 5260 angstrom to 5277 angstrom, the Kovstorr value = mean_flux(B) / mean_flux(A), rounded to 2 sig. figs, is 0.95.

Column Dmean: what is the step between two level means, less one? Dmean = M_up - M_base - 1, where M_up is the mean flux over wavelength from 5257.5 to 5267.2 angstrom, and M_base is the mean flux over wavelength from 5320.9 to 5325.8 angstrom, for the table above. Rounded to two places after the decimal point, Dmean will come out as -2.30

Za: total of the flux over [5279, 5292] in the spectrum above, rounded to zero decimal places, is 92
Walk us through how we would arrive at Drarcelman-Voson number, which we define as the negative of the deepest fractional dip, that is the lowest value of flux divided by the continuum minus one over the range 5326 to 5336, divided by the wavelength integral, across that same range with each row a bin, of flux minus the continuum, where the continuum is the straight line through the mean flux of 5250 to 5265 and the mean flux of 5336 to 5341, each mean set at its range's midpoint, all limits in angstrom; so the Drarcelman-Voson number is -0.007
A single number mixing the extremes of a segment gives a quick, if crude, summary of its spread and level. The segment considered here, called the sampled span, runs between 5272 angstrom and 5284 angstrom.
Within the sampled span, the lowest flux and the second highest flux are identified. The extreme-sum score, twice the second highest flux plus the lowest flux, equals 53.8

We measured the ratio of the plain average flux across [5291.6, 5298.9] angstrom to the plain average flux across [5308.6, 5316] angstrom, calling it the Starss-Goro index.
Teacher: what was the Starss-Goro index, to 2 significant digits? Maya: 0.94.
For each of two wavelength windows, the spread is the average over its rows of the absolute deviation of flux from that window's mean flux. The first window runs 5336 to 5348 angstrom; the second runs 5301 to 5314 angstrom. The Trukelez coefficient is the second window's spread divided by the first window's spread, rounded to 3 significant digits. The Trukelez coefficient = 1.14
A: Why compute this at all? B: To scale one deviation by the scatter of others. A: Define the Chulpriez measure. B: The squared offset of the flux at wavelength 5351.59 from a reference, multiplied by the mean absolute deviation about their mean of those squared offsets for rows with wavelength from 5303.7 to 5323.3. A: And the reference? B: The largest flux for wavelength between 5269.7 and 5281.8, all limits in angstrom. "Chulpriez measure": 0.011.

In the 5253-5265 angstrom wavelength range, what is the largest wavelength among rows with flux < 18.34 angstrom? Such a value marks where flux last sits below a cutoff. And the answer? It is 5263.60 angstrom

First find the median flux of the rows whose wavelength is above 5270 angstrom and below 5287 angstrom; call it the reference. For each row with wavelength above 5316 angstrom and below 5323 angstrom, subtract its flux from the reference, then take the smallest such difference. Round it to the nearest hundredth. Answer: -1.40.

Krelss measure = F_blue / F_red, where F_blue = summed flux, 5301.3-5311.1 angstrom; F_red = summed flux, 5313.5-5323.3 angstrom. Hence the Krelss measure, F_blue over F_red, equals 1.0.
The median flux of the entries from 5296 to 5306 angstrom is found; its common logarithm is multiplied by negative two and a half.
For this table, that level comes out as -3.17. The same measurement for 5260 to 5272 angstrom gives -3.09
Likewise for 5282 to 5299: -3.13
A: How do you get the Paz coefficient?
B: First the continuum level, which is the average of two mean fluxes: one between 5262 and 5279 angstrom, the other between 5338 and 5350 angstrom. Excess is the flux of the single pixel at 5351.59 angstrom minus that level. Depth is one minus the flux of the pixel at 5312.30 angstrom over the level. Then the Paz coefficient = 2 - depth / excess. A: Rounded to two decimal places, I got 2.06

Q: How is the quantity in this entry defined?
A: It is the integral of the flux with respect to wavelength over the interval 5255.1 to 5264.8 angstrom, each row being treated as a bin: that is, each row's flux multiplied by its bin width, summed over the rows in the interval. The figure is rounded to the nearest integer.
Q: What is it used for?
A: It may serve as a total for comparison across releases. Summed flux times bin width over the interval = 179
